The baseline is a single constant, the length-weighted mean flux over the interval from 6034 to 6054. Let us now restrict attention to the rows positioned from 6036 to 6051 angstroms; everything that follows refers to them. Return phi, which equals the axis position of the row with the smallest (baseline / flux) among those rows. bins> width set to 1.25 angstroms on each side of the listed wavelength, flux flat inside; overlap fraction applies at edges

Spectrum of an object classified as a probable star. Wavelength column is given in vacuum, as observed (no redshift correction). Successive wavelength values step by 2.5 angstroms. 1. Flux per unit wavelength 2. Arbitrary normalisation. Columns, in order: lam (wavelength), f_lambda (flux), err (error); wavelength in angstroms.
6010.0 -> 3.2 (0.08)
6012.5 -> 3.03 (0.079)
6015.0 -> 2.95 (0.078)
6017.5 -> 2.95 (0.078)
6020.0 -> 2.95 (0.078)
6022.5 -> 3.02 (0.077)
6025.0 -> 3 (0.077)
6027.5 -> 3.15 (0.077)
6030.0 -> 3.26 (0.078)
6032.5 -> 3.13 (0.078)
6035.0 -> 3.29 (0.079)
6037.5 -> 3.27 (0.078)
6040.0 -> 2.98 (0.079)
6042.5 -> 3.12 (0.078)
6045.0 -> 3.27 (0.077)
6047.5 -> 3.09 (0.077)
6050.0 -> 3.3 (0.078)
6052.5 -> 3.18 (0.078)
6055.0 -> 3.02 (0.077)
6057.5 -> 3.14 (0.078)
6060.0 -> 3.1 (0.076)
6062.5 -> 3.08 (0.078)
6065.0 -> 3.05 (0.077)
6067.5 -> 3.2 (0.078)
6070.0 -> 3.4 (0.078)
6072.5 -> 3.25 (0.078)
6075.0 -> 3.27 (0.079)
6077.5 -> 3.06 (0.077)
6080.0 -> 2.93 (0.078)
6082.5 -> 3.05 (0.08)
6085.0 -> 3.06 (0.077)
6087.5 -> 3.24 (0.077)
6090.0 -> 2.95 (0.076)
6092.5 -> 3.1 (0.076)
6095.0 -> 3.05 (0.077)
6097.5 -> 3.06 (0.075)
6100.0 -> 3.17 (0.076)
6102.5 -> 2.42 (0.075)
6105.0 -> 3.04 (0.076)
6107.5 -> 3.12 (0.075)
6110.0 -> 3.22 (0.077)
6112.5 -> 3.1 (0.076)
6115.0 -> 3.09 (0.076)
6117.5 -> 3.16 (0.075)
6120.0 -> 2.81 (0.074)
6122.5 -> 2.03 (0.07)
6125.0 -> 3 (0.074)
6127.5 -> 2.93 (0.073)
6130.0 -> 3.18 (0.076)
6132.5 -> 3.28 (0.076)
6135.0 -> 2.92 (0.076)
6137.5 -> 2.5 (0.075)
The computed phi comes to 6050.0 angstroms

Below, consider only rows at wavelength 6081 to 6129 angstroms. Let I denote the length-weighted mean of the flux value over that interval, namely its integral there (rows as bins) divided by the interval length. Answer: 2.98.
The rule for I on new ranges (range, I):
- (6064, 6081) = 3.17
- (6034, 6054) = 3.18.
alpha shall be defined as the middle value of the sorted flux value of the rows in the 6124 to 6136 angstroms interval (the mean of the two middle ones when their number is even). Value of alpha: 3.00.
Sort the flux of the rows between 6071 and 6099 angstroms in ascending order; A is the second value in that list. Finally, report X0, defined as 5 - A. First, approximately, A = 2.95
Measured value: 2.05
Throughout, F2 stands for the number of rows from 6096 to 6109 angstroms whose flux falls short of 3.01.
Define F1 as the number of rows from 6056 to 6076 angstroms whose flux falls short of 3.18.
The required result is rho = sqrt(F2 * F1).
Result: 2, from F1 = 4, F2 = 1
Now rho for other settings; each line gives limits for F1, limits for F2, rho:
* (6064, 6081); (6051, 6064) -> 0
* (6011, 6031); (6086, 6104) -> 4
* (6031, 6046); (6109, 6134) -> 3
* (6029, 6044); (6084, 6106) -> 2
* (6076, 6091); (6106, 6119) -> 0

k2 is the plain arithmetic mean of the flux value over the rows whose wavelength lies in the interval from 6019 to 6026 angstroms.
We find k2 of 2.99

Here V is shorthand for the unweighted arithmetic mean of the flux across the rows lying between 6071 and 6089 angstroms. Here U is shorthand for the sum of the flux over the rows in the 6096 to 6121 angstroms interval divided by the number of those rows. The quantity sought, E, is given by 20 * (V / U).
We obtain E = 20.7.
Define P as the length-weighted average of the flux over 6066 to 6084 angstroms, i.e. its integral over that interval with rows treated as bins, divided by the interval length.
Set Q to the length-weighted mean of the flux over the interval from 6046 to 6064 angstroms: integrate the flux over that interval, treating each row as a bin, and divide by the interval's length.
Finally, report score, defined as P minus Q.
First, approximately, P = 3.16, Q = 3.13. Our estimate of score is 0.03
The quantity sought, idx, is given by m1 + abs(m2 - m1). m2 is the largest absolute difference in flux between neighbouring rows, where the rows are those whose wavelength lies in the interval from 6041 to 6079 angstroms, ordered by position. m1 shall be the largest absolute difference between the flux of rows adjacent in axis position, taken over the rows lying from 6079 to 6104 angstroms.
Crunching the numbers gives 1.3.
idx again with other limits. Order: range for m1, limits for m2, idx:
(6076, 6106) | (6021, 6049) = 1.2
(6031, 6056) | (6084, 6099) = 0.3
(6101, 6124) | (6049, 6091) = 1.3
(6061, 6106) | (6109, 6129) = 1.0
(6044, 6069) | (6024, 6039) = 0.3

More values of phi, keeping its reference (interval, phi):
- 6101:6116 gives 6110.0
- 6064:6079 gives 6070.0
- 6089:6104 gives 6100.0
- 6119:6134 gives 6132.5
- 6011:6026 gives 6012.5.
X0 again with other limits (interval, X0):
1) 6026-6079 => 1.98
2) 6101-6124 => 2.58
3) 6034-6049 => 1.91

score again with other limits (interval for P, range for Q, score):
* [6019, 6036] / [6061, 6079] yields -0.07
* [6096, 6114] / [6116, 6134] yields 0.10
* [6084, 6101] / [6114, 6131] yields 0.21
